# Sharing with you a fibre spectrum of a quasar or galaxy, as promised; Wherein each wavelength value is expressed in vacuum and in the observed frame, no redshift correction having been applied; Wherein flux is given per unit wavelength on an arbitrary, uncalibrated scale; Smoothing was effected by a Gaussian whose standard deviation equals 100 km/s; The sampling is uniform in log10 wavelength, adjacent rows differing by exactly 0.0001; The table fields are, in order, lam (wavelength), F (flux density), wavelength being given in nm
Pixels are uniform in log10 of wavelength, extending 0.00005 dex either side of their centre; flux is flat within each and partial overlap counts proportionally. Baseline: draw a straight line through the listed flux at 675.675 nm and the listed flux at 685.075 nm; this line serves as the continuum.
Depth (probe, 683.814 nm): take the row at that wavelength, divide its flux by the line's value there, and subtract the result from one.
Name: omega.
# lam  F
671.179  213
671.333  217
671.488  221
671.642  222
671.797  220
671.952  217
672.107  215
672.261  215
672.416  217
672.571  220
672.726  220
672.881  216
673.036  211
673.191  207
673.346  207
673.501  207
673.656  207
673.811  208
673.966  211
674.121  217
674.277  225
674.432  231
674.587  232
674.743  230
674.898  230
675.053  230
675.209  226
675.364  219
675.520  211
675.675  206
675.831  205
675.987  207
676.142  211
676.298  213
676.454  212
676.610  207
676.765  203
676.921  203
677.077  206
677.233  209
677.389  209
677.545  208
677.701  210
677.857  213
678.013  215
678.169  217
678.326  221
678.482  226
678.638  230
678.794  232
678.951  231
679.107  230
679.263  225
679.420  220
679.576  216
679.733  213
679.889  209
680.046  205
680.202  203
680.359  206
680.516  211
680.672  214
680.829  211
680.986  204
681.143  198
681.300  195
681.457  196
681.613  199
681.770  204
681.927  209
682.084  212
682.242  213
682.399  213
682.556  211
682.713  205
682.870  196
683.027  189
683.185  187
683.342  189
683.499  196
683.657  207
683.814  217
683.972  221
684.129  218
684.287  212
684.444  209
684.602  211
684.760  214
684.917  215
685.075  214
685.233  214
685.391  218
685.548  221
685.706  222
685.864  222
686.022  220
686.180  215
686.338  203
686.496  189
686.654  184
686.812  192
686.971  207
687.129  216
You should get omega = -0.019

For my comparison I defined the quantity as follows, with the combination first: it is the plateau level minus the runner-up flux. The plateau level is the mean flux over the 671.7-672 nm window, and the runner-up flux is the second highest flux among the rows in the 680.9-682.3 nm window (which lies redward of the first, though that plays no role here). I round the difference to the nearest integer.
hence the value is 6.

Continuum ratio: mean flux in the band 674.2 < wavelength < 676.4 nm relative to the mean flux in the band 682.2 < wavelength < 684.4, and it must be 1.07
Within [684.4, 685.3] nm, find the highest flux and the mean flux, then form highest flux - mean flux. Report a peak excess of 2.2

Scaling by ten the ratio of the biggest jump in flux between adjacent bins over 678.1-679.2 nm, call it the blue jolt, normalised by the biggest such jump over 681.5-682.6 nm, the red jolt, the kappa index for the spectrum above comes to 10.0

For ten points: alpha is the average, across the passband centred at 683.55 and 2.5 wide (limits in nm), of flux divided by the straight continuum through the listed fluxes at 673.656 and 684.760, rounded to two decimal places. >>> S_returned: 0.97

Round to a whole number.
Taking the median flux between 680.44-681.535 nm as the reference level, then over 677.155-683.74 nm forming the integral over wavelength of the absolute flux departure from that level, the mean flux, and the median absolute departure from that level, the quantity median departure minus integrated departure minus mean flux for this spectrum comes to -268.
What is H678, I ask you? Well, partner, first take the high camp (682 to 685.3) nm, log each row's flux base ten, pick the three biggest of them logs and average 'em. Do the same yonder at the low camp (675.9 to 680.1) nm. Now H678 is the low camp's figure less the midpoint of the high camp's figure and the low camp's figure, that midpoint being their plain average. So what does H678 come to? 0.012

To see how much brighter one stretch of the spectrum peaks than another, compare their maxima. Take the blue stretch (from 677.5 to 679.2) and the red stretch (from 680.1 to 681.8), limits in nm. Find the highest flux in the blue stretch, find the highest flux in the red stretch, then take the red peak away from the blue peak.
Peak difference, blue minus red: 18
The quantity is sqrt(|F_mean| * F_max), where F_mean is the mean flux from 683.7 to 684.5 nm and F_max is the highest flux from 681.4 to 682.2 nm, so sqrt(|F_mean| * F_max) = 214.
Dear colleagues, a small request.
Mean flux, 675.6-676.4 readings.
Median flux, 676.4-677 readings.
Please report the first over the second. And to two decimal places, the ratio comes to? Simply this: 1.02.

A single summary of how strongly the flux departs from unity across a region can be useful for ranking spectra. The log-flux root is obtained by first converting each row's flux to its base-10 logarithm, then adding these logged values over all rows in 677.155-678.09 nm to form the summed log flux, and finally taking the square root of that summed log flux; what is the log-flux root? 3.7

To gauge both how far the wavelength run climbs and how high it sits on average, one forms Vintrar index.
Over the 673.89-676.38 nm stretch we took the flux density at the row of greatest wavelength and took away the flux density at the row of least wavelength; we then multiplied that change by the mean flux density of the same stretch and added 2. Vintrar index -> 440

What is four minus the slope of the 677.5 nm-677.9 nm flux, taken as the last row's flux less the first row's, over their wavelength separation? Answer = -12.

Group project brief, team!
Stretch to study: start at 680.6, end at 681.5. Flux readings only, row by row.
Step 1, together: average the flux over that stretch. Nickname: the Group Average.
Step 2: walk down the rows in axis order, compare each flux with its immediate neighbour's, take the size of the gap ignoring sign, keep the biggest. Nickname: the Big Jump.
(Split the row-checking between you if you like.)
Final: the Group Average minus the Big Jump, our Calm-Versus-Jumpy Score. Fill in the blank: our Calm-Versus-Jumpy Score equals 196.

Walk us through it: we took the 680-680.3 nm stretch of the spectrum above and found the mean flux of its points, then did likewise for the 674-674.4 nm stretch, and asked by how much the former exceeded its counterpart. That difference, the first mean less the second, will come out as -17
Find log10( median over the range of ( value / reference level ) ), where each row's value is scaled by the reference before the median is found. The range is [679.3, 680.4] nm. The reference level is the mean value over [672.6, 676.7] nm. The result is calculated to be -0.014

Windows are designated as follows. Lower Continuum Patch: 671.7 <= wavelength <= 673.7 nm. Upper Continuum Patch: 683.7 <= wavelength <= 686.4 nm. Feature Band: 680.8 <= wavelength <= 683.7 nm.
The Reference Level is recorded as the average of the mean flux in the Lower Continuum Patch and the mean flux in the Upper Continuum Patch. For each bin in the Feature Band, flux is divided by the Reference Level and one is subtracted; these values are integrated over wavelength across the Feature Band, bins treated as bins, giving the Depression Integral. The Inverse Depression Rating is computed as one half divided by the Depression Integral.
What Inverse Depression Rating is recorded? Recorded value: -3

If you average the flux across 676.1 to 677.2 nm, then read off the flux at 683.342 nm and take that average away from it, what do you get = -19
